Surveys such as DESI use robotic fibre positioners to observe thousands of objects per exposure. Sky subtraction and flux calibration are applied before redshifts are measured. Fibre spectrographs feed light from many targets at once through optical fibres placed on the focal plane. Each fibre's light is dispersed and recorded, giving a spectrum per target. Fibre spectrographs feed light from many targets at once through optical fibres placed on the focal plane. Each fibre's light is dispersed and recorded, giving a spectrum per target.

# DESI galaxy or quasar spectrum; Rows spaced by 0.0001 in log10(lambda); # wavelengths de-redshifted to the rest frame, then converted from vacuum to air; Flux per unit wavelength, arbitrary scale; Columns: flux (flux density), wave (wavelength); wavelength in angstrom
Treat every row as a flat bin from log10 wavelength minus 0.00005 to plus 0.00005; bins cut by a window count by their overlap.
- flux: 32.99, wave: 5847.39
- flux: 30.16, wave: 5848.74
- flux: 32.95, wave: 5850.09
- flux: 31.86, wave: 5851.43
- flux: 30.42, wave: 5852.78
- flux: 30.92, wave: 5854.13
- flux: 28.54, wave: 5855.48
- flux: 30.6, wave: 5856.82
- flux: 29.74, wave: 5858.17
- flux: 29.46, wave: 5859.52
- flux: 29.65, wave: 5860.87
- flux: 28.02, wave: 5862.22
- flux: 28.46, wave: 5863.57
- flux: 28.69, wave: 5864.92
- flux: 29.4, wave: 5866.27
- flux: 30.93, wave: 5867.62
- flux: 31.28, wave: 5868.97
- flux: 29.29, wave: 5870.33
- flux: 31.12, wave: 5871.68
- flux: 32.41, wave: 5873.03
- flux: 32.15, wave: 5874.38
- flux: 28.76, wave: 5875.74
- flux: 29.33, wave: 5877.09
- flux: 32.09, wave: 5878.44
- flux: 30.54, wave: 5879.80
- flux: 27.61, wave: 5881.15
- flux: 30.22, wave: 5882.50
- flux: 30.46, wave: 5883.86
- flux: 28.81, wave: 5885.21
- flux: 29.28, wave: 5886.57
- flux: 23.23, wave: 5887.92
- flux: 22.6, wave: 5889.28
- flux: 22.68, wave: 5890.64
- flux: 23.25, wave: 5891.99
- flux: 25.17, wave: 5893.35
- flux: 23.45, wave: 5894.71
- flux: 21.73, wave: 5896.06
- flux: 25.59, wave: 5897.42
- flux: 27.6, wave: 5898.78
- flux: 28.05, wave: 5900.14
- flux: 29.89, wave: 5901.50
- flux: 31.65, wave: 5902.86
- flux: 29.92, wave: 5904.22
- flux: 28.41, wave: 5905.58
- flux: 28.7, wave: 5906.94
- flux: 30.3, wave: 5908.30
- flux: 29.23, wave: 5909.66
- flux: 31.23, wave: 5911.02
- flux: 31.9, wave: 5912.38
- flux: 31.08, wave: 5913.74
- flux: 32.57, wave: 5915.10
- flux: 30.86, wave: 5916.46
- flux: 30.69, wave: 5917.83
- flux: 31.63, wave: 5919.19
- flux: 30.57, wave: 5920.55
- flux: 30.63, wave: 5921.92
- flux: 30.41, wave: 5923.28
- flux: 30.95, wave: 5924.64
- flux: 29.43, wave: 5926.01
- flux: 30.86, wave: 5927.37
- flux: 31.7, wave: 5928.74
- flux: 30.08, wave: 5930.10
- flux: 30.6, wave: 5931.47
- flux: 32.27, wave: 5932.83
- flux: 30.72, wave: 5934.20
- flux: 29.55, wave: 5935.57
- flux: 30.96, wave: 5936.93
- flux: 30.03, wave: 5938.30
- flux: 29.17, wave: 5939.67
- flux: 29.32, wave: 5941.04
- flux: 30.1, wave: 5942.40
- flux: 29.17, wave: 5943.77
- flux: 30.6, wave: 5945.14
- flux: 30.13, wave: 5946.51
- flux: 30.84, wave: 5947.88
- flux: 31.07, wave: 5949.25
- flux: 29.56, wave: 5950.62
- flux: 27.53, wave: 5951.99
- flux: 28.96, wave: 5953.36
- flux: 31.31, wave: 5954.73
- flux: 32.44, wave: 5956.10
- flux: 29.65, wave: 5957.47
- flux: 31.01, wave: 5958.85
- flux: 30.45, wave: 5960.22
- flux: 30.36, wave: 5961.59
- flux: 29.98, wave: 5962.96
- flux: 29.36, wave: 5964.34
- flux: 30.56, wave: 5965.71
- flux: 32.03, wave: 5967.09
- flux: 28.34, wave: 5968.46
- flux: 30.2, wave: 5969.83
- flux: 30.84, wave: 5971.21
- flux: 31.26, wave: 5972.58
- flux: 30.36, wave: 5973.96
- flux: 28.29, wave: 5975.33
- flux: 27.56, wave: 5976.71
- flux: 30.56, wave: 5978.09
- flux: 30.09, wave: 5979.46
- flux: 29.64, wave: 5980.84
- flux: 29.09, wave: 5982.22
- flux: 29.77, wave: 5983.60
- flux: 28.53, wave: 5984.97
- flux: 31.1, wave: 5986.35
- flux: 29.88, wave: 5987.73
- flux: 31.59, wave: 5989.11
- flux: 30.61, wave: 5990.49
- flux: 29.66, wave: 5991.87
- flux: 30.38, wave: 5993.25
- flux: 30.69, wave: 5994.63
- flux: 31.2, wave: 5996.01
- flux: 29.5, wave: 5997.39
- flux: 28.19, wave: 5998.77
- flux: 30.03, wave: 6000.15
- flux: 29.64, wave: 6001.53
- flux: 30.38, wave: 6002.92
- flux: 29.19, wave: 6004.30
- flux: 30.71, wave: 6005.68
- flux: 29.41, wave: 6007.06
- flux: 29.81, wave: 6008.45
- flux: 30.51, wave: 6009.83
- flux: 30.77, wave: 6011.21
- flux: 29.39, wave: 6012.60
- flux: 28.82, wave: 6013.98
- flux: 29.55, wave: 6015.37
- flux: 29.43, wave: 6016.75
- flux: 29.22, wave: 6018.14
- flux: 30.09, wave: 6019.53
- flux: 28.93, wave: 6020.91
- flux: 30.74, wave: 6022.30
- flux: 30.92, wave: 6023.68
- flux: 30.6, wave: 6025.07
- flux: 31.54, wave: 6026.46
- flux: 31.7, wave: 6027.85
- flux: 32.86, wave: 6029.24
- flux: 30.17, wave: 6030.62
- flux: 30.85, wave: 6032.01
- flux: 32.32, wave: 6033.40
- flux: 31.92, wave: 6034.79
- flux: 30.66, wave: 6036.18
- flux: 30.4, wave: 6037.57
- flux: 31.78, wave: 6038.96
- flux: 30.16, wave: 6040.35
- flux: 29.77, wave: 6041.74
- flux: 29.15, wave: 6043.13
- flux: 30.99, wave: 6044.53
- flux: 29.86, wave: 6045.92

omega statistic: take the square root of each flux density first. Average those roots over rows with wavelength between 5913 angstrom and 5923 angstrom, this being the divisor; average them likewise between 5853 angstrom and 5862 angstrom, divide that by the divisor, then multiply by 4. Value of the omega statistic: 3.91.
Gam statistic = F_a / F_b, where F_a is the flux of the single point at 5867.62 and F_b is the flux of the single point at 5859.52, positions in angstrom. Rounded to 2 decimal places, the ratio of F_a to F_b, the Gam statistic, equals 1.05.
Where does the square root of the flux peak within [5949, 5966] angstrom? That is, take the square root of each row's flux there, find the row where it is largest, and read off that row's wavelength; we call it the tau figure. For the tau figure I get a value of 5956.10 angstrom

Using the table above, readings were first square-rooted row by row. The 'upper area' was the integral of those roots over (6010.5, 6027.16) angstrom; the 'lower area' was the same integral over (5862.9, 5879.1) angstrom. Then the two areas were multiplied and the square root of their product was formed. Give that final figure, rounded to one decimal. 90.2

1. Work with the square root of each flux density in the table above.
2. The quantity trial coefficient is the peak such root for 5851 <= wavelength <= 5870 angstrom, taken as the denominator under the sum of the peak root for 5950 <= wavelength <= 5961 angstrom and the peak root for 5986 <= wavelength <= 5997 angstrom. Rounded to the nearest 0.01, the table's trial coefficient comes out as 2.00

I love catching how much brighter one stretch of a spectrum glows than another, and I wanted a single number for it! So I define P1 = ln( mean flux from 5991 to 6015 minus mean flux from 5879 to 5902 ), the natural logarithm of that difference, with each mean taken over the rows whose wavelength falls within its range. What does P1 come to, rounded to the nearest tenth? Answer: 1.2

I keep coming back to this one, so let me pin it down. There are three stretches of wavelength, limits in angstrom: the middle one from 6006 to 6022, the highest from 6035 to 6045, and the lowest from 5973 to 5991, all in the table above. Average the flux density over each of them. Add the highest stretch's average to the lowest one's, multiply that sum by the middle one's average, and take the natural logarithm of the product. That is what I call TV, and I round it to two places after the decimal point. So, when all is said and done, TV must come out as 7.49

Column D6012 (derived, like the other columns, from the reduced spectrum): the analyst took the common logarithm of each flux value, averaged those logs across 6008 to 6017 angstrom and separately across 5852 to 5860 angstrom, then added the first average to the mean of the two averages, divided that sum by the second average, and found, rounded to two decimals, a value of 2.00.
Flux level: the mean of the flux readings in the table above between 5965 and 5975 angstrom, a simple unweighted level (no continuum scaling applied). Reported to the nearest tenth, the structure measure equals 30.5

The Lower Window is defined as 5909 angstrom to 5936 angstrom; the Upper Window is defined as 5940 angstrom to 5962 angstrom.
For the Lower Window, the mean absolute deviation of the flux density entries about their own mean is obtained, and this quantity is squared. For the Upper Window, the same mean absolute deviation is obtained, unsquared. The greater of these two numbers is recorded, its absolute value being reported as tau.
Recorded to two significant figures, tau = 0.85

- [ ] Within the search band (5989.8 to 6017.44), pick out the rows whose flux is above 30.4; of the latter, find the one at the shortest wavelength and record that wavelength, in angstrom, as 5990.49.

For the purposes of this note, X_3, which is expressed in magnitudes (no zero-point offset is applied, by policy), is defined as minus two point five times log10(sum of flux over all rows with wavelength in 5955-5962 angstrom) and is -5.47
